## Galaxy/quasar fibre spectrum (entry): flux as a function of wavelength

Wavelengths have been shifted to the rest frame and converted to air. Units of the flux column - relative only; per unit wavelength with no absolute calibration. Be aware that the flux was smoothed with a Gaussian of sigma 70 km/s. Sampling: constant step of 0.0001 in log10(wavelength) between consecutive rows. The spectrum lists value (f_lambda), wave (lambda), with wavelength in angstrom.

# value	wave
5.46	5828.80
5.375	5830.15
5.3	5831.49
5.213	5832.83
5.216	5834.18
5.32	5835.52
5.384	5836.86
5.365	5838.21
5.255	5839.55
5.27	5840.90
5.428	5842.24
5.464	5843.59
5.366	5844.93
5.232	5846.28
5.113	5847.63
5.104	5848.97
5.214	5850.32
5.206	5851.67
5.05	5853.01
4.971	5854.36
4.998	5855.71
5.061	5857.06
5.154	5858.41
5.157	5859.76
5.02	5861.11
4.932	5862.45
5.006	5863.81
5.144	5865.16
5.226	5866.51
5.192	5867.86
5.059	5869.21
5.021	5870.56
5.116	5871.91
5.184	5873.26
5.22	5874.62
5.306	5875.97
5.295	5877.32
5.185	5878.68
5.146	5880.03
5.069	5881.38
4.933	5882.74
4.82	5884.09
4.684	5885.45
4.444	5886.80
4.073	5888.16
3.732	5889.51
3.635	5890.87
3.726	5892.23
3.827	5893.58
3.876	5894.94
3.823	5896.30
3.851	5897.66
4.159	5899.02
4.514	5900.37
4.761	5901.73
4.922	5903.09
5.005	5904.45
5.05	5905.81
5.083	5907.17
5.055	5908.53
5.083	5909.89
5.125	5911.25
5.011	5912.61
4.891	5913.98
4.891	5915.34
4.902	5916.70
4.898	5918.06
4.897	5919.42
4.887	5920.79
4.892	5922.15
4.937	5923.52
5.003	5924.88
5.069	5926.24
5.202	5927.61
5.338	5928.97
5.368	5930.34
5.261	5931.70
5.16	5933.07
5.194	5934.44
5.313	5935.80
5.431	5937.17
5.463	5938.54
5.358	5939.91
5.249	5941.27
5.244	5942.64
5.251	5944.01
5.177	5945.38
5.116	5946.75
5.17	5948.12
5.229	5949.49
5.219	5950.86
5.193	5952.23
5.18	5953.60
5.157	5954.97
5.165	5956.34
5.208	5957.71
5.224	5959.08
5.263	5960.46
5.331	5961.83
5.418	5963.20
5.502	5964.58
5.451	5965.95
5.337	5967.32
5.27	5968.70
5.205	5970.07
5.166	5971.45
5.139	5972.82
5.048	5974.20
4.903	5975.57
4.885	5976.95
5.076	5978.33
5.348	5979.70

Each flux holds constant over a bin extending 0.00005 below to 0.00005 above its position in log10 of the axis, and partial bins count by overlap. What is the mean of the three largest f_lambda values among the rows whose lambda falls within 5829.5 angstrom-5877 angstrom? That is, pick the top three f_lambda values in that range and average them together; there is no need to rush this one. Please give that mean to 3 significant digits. 5.43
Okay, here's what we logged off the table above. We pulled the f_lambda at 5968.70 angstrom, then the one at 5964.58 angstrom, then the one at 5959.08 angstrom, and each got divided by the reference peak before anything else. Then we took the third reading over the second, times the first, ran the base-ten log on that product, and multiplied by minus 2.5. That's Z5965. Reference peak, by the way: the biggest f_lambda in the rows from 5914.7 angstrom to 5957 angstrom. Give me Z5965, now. 0.10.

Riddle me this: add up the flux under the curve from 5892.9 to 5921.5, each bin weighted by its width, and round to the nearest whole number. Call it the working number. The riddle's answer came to 134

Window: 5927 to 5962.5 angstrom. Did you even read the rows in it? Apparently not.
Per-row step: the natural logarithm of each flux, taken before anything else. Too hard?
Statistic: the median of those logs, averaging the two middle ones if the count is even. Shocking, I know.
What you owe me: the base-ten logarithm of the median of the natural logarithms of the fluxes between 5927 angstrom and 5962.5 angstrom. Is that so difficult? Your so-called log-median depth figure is 0.218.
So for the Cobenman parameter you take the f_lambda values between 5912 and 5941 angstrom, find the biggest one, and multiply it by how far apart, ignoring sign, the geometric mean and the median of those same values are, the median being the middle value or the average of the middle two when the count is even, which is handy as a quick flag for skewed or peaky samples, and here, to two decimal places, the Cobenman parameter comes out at 0.22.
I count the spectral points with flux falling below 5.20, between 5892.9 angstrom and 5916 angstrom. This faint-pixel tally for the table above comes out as 17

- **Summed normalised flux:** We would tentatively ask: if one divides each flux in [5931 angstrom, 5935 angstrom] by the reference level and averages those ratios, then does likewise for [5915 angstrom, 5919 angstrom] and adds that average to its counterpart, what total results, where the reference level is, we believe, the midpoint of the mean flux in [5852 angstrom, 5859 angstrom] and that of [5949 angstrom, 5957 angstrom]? 1.97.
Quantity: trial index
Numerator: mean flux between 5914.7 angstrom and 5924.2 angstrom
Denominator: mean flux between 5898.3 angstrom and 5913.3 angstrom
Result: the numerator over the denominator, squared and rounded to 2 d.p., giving 1.01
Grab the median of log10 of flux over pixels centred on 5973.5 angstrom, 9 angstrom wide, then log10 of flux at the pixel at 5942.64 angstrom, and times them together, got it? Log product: 0.509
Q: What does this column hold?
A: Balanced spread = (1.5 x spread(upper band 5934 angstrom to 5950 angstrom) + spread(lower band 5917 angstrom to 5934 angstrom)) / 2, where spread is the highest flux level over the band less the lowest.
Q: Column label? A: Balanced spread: 0.50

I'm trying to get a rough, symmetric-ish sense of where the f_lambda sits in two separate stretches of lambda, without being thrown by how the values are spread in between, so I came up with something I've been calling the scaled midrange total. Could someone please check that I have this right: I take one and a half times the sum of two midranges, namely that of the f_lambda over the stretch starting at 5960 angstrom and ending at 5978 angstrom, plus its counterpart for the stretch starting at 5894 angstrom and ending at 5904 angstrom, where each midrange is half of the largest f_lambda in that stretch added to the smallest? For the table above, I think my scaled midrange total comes 14.3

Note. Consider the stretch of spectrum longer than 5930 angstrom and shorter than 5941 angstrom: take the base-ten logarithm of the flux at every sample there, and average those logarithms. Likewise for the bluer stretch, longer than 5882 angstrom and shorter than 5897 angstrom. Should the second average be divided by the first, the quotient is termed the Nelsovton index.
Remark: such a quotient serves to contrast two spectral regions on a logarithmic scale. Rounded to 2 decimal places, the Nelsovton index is 0.85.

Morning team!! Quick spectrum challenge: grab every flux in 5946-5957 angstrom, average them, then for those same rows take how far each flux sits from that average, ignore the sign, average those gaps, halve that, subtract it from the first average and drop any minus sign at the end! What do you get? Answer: 5.17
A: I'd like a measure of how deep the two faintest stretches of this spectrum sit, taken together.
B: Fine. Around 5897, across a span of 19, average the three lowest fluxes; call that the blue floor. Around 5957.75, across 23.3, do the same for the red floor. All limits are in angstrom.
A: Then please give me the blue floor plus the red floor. 8.8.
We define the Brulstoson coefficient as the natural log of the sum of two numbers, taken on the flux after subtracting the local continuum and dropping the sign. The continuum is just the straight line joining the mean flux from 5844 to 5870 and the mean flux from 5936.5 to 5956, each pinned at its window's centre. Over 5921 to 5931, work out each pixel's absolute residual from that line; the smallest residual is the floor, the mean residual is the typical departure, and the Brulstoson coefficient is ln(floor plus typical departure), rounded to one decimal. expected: -1.6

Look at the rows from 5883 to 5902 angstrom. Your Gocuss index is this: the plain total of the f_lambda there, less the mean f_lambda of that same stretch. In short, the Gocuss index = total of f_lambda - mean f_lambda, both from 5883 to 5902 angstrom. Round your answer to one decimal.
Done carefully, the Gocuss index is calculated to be 53.8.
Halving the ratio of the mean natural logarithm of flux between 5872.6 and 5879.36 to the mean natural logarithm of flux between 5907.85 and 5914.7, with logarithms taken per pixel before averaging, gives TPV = 0.512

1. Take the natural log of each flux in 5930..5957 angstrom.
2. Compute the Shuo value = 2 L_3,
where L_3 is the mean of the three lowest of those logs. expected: 3.28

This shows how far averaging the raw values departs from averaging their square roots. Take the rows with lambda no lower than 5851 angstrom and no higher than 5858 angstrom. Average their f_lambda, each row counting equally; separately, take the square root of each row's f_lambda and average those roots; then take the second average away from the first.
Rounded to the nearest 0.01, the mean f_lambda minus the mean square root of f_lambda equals 2.81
